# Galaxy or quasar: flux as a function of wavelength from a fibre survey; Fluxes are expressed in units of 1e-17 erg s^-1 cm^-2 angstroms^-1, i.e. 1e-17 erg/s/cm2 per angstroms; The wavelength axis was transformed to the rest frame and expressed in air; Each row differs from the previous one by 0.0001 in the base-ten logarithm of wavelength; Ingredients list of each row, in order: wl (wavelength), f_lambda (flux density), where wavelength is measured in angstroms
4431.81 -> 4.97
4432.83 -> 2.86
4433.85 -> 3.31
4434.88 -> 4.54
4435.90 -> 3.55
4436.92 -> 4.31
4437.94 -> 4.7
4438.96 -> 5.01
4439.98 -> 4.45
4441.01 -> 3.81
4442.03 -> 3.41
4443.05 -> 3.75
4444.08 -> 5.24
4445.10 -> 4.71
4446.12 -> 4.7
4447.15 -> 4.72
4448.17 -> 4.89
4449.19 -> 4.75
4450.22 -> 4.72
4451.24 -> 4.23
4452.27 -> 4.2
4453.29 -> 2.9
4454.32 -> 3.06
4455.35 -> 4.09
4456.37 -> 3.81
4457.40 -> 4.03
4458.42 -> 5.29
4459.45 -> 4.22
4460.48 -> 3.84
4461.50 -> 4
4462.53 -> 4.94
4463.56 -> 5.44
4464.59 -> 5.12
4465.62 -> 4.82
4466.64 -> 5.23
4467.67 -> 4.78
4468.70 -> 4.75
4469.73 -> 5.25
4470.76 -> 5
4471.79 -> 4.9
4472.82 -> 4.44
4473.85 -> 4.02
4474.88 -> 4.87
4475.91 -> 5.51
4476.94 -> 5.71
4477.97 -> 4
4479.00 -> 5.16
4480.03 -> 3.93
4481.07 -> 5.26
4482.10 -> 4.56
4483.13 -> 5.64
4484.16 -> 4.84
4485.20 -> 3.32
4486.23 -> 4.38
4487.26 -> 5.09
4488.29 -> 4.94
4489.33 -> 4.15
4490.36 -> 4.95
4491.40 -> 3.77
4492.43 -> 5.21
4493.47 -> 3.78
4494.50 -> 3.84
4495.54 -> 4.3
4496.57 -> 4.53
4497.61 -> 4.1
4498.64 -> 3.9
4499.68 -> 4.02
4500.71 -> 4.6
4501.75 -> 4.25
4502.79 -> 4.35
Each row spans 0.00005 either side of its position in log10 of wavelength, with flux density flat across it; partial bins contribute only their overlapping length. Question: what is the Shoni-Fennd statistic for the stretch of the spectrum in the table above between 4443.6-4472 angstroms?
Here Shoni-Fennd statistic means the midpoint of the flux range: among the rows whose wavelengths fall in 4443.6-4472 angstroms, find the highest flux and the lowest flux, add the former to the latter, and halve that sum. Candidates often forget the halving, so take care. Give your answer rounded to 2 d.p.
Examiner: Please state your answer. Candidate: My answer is 4.17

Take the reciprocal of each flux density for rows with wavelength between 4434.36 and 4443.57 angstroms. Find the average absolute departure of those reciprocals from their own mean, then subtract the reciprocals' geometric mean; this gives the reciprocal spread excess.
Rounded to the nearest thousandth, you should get -0.213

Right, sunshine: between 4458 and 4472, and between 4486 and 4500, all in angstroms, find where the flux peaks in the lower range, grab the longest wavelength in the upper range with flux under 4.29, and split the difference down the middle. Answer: 4481.6 angstroms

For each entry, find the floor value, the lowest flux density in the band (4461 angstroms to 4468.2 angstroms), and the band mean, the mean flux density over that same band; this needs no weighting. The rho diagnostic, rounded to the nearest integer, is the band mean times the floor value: 20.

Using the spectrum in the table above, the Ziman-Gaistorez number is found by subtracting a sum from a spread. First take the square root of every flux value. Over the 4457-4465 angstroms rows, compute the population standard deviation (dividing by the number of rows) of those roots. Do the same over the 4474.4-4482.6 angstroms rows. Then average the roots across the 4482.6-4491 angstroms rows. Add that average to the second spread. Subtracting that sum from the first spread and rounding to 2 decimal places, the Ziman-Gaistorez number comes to -2.15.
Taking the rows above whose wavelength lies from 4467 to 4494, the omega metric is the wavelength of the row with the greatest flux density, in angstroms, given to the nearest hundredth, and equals 4476.94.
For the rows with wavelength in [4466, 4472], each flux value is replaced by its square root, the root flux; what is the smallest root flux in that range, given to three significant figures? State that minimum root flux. 2.18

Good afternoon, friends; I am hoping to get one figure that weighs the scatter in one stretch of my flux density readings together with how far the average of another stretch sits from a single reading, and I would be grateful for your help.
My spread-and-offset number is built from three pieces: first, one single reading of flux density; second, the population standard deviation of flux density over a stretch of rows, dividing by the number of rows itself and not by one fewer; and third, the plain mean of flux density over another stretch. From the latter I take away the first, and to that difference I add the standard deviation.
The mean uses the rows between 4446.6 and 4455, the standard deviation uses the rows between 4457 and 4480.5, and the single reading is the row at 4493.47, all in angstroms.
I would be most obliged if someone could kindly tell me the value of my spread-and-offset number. 1.0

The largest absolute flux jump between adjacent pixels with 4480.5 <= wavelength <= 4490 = 1.5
